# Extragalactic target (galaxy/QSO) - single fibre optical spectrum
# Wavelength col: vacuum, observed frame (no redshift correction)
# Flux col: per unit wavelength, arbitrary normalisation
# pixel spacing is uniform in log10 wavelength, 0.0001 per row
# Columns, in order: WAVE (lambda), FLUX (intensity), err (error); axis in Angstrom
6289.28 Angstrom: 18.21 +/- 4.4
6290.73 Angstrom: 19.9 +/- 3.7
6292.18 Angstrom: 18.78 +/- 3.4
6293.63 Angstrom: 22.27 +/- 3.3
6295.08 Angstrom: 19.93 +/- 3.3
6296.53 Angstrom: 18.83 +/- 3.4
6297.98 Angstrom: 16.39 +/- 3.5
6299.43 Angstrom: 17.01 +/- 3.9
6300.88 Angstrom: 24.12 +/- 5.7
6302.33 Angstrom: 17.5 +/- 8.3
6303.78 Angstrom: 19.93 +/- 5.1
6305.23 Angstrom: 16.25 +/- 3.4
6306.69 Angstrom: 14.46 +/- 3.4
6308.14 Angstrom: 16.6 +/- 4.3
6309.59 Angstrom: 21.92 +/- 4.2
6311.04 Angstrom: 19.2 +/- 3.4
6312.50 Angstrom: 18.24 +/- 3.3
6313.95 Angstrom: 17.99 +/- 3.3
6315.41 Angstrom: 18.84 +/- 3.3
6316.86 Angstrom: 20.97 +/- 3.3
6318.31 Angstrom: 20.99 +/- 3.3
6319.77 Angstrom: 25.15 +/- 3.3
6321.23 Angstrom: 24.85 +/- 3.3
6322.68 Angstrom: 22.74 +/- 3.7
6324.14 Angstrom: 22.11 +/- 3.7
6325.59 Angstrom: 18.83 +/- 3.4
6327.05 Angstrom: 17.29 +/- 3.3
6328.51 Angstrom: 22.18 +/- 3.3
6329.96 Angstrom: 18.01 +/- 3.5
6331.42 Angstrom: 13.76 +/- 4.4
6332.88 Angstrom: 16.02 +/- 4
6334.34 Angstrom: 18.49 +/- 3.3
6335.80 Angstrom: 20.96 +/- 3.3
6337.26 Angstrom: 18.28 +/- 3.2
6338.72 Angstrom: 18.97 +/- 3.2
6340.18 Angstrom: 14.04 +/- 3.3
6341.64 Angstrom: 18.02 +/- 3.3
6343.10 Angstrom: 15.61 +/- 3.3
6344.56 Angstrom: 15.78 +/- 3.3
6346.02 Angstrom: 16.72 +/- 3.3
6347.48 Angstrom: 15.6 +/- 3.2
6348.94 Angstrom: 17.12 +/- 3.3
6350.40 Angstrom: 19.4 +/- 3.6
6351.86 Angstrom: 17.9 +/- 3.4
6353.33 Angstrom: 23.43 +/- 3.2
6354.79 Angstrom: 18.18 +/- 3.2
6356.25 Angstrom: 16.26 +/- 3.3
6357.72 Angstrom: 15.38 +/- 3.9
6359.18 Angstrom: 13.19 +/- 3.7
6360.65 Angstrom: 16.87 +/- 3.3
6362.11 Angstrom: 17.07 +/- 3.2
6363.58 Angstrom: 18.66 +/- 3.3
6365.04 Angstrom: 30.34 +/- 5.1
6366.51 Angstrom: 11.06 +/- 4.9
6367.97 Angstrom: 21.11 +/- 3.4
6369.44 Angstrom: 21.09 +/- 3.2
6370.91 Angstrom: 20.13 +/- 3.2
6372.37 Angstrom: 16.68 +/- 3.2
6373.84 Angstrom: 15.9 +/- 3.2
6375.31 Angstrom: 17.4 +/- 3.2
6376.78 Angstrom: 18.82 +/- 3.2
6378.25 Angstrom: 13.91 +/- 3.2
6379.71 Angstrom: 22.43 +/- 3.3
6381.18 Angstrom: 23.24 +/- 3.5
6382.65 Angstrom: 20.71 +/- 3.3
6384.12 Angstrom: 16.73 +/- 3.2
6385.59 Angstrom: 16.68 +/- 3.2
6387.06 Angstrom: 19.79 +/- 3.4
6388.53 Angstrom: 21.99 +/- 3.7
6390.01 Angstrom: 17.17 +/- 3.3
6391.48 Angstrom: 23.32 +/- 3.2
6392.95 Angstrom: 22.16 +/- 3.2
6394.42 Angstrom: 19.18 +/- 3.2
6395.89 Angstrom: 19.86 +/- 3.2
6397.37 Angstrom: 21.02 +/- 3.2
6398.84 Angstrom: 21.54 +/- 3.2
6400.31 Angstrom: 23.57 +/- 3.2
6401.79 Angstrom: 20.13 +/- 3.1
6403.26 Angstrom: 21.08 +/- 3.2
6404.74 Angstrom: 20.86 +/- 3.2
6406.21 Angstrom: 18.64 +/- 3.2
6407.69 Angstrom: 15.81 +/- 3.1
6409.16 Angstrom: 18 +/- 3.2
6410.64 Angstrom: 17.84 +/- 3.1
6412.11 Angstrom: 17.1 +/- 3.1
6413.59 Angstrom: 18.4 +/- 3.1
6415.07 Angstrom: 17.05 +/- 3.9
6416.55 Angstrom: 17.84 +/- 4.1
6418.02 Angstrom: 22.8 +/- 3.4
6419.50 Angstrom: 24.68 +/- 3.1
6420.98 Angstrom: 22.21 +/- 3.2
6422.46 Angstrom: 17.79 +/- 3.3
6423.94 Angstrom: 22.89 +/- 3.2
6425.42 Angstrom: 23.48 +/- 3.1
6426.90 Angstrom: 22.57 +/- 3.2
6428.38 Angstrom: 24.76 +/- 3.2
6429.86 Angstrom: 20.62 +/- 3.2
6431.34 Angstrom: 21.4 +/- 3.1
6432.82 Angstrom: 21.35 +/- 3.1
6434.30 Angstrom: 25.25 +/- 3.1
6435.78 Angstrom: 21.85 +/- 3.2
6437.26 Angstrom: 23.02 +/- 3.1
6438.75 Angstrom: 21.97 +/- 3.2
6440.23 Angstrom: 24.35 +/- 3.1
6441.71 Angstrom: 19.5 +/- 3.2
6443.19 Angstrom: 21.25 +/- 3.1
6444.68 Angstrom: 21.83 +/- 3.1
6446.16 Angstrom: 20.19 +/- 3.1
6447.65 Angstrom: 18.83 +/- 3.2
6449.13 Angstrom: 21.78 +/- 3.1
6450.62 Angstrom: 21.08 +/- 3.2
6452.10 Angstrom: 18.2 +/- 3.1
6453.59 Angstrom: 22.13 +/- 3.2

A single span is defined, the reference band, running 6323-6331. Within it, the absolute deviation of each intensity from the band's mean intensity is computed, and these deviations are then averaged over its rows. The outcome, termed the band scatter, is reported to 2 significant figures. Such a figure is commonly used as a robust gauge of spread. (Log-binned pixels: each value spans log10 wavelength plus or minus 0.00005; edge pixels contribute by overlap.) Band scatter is 2.0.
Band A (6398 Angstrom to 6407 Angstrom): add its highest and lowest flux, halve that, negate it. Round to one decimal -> -21.1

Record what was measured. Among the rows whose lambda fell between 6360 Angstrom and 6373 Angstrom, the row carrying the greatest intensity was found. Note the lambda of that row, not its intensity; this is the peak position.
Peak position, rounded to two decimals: 6365.04 Angstrom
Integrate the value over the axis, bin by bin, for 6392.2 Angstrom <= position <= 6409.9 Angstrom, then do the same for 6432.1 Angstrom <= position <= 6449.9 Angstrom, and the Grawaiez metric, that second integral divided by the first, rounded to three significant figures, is 1.09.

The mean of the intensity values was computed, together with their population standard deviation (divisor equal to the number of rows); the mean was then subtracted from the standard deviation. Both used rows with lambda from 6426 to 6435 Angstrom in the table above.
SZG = -21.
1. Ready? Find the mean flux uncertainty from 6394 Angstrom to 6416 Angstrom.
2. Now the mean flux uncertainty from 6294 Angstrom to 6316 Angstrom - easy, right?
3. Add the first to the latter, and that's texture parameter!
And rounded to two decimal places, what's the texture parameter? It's 7.33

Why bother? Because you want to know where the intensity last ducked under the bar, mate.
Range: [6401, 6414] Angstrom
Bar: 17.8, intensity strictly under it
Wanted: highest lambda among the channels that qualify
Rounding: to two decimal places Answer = 6412.11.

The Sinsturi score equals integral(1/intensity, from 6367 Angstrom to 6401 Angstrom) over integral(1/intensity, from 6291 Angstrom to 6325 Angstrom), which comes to 1.01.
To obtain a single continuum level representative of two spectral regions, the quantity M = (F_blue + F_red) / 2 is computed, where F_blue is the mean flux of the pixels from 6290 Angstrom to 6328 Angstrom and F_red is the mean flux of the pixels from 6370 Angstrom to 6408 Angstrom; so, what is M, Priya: 19.6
